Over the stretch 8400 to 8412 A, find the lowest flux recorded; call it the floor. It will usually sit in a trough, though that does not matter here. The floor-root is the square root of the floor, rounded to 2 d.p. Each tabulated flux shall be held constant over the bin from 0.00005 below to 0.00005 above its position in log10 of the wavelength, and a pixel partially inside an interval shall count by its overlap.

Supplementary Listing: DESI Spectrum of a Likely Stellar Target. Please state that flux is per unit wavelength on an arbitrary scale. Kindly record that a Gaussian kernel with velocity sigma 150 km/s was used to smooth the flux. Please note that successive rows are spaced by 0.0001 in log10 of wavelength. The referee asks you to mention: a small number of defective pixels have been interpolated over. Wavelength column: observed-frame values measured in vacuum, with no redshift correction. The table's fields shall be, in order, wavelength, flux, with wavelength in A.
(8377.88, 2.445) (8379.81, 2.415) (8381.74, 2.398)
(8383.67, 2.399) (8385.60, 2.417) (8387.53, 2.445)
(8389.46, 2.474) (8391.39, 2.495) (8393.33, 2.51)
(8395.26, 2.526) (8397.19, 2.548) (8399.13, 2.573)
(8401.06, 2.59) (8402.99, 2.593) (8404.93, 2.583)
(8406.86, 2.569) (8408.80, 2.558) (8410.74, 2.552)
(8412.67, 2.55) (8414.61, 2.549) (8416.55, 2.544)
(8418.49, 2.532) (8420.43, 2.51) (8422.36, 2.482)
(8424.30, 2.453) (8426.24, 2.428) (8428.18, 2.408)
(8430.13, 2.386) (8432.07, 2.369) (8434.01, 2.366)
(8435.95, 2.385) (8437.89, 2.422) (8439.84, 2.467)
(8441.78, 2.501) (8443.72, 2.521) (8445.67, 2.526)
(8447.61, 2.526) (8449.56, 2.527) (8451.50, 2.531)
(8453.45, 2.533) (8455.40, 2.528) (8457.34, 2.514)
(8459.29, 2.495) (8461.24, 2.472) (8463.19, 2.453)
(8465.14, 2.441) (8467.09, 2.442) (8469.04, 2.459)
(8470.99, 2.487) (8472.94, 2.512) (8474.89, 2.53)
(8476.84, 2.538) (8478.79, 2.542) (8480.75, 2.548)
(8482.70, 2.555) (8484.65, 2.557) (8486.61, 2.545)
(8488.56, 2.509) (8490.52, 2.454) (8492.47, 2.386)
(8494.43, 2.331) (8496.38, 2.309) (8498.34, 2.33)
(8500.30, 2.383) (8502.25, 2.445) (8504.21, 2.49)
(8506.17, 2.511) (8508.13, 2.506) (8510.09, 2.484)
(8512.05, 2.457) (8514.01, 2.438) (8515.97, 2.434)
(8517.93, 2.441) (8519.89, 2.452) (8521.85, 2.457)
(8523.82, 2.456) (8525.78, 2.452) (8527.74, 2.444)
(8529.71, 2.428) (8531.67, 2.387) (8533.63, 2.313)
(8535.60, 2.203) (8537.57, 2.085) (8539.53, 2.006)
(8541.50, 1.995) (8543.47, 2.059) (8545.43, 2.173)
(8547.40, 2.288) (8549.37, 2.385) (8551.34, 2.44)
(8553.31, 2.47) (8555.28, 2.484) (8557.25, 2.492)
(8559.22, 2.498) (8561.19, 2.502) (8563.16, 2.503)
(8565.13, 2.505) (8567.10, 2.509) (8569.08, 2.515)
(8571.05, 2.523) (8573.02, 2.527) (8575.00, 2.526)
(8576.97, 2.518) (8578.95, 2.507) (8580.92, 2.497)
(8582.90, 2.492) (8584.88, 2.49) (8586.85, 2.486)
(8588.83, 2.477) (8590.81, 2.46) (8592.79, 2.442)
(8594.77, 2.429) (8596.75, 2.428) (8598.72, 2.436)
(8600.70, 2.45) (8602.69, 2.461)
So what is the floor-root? 1.60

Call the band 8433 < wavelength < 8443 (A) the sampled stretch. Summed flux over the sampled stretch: 12.1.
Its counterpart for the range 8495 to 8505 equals 12.0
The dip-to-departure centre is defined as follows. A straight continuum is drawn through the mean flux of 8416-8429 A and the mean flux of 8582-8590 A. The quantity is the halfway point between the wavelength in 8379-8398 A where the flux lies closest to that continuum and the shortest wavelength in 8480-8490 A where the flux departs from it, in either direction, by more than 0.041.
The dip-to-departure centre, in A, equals 8435.1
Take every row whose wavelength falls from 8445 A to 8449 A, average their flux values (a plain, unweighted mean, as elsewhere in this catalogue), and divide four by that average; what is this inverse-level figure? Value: 1.58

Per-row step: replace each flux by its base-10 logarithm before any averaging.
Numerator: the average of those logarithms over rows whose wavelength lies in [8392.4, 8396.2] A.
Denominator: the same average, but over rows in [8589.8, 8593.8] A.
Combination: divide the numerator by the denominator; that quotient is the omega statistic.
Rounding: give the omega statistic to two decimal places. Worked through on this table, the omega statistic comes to 1.03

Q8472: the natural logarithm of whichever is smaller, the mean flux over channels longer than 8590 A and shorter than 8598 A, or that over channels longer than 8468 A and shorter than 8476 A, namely 0.892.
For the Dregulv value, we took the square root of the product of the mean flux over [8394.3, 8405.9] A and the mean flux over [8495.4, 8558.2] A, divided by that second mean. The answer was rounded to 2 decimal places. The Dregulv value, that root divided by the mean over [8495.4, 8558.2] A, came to 1.04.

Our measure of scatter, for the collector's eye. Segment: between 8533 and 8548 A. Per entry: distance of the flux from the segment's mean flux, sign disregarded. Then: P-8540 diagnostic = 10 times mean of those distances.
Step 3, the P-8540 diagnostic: 1.0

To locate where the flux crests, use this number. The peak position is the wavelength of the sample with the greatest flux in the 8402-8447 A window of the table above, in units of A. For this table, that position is 8402.99 A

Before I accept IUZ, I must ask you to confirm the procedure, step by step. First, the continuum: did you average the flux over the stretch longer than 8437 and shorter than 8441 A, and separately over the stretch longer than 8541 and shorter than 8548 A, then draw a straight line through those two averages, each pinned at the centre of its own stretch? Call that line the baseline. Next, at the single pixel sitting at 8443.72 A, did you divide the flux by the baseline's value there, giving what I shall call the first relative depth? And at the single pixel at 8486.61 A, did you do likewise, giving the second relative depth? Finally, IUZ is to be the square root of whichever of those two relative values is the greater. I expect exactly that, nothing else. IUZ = 1.05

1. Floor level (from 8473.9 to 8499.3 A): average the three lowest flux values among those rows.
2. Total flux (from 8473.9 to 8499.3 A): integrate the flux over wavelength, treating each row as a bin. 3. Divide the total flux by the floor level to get 27.0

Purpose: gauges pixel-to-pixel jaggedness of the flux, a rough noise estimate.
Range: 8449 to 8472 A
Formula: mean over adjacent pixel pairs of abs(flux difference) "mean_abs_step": 0.013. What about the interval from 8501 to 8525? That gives 0.015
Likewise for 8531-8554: 0.079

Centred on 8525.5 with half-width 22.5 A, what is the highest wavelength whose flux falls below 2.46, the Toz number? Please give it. 8547.40 A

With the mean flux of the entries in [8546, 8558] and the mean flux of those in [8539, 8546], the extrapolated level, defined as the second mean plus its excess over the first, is 1.69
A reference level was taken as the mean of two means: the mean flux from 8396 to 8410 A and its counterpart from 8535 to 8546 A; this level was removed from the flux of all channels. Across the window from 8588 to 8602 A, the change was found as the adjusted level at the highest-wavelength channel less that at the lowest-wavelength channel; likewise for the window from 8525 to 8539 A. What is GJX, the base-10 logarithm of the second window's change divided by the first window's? 1.1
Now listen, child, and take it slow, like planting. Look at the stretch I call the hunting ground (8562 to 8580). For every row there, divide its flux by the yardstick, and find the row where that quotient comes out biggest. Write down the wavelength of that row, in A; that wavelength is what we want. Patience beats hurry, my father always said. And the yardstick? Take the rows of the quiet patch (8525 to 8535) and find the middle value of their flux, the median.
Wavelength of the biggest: 8573.02 A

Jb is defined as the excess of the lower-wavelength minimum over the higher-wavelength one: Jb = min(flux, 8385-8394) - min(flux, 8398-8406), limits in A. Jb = -0.156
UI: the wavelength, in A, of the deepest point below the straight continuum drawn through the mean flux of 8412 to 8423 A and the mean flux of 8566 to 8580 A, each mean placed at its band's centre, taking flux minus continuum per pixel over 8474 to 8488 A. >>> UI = 8474.89 A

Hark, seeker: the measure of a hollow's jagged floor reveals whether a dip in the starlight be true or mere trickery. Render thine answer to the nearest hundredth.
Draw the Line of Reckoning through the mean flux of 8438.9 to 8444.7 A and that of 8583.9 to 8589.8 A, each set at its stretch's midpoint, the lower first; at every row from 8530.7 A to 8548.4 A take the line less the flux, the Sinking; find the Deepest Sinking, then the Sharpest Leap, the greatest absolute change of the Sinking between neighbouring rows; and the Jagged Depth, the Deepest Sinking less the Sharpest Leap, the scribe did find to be 0.38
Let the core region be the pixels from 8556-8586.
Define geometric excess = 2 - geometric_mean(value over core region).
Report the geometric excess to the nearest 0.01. -0.51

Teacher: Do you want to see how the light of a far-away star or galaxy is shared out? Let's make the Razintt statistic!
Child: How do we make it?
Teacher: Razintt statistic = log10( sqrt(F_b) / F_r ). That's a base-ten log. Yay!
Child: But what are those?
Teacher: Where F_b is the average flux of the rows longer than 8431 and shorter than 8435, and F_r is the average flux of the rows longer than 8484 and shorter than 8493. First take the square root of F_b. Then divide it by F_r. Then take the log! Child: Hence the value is -0.209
